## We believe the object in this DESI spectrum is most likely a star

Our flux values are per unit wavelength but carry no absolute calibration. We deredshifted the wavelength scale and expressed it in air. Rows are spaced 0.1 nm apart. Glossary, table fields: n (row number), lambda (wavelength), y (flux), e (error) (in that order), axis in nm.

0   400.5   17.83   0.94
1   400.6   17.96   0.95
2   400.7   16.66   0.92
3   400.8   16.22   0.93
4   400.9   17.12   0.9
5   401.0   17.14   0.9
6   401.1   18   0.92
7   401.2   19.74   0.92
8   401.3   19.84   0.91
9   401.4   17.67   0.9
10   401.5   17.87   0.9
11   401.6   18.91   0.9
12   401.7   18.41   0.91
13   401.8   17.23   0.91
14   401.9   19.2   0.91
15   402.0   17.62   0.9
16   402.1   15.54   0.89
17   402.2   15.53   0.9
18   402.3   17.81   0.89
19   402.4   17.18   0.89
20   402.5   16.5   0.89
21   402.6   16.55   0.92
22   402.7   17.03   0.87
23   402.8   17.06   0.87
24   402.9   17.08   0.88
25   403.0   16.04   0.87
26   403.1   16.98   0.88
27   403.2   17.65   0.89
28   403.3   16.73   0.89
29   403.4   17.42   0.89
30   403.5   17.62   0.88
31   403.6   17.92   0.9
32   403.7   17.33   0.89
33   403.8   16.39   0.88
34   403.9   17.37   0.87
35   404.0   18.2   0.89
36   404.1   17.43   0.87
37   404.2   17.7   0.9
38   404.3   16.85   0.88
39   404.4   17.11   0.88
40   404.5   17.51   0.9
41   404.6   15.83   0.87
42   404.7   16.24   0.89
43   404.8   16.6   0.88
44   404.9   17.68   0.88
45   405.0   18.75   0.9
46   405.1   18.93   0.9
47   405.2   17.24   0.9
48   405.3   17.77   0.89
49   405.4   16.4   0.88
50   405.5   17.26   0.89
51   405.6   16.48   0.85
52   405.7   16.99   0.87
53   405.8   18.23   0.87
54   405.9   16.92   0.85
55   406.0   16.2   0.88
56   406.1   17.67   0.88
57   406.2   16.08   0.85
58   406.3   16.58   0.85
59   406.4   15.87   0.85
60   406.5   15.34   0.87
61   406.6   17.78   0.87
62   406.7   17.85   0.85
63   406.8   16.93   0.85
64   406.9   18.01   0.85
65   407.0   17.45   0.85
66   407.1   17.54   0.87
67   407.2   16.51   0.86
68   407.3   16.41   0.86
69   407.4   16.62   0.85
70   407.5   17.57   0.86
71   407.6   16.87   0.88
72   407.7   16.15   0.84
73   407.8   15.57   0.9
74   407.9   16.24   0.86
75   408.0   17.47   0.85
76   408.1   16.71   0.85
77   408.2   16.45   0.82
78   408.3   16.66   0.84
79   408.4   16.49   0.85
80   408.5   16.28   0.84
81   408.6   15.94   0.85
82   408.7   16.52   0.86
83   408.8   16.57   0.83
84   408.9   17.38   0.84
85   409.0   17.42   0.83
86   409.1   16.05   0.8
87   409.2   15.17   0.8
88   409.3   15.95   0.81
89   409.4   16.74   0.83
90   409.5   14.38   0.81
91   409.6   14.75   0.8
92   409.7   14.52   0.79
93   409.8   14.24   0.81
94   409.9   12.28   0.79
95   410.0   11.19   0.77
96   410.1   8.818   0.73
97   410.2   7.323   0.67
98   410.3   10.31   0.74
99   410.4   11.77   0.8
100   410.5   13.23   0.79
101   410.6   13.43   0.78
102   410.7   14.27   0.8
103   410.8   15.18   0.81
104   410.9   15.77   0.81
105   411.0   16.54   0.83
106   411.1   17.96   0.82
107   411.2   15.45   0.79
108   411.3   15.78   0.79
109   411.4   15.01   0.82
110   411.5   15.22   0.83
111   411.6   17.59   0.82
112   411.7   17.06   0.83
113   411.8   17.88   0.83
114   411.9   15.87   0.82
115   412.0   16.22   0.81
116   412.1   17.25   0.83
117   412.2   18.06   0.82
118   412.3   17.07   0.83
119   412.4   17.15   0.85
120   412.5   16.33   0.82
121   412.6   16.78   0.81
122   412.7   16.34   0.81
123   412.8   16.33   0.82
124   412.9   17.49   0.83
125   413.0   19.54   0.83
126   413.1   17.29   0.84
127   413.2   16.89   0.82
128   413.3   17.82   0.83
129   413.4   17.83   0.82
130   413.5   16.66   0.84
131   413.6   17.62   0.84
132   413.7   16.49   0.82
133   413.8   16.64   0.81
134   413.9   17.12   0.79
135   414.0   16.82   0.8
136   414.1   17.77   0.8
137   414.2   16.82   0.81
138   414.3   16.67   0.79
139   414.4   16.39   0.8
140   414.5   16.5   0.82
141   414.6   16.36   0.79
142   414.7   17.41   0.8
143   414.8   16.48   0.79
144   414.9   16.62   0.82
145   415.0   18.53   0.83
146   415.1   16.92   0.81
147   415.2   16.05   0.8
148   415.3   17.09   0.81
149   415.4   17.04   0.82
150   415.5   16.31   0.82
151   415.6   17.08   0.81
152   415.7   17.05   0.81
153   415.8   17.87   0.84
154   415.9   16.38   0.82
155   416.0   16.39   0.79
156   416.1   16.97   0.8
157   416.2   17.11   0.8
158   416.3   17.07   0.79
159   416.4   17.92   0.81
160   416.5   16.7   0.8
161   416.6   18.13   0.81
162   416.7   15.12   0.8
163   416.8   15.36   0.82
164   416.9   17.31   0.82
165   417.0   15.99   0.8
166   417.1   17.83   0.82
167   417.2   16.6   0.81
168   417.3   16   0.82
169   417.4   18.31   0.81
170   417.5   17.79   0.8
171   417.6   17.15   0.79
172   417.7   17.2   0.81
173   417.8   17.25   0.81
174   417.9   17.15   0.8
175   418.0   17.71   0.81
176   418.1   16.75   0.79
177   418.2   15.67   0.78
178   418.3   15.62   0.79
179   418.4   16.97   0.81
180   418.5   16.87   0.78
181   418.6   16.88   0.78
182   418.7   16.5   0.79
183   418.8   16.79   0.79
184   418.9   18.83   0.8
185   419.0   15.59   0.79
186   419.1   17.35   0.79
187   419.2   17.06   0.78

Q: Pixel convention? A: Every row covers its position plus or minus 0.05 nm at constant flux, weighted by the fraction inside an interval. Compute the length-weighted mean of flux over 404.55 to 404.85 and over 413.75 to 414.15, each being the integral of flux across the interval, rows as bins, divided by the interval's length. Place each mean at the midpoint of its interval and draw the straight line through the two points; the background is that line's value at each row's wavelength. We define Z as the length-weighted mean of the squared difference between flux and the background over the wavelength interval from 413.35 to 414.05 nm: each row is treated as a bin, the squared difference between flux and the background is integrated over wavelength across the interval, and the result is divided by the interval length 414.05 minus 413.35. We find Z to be 0.2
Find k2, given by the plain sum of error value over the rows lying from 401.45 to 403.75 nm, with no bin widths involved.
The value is 21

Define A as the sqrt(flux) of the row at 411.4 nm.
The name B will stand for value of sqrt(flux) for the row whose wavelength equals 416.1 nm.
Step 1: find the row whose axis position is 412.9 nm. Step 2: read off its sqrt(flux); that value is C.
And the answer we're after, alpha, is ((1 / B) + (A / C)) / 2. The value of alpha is 0.58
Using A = 3.87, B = 4.12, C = 4.18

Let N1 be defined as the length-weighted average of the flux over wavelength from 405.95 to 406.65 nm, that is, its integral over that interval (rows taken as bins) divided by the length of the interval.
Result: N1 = 16.5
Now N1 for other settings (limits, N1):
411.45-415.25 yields 17.0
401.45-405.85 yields 17.3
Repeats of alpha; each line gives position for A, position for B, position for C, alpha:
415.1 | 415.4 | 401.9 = 0.59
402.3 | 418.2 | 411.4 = 0.67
